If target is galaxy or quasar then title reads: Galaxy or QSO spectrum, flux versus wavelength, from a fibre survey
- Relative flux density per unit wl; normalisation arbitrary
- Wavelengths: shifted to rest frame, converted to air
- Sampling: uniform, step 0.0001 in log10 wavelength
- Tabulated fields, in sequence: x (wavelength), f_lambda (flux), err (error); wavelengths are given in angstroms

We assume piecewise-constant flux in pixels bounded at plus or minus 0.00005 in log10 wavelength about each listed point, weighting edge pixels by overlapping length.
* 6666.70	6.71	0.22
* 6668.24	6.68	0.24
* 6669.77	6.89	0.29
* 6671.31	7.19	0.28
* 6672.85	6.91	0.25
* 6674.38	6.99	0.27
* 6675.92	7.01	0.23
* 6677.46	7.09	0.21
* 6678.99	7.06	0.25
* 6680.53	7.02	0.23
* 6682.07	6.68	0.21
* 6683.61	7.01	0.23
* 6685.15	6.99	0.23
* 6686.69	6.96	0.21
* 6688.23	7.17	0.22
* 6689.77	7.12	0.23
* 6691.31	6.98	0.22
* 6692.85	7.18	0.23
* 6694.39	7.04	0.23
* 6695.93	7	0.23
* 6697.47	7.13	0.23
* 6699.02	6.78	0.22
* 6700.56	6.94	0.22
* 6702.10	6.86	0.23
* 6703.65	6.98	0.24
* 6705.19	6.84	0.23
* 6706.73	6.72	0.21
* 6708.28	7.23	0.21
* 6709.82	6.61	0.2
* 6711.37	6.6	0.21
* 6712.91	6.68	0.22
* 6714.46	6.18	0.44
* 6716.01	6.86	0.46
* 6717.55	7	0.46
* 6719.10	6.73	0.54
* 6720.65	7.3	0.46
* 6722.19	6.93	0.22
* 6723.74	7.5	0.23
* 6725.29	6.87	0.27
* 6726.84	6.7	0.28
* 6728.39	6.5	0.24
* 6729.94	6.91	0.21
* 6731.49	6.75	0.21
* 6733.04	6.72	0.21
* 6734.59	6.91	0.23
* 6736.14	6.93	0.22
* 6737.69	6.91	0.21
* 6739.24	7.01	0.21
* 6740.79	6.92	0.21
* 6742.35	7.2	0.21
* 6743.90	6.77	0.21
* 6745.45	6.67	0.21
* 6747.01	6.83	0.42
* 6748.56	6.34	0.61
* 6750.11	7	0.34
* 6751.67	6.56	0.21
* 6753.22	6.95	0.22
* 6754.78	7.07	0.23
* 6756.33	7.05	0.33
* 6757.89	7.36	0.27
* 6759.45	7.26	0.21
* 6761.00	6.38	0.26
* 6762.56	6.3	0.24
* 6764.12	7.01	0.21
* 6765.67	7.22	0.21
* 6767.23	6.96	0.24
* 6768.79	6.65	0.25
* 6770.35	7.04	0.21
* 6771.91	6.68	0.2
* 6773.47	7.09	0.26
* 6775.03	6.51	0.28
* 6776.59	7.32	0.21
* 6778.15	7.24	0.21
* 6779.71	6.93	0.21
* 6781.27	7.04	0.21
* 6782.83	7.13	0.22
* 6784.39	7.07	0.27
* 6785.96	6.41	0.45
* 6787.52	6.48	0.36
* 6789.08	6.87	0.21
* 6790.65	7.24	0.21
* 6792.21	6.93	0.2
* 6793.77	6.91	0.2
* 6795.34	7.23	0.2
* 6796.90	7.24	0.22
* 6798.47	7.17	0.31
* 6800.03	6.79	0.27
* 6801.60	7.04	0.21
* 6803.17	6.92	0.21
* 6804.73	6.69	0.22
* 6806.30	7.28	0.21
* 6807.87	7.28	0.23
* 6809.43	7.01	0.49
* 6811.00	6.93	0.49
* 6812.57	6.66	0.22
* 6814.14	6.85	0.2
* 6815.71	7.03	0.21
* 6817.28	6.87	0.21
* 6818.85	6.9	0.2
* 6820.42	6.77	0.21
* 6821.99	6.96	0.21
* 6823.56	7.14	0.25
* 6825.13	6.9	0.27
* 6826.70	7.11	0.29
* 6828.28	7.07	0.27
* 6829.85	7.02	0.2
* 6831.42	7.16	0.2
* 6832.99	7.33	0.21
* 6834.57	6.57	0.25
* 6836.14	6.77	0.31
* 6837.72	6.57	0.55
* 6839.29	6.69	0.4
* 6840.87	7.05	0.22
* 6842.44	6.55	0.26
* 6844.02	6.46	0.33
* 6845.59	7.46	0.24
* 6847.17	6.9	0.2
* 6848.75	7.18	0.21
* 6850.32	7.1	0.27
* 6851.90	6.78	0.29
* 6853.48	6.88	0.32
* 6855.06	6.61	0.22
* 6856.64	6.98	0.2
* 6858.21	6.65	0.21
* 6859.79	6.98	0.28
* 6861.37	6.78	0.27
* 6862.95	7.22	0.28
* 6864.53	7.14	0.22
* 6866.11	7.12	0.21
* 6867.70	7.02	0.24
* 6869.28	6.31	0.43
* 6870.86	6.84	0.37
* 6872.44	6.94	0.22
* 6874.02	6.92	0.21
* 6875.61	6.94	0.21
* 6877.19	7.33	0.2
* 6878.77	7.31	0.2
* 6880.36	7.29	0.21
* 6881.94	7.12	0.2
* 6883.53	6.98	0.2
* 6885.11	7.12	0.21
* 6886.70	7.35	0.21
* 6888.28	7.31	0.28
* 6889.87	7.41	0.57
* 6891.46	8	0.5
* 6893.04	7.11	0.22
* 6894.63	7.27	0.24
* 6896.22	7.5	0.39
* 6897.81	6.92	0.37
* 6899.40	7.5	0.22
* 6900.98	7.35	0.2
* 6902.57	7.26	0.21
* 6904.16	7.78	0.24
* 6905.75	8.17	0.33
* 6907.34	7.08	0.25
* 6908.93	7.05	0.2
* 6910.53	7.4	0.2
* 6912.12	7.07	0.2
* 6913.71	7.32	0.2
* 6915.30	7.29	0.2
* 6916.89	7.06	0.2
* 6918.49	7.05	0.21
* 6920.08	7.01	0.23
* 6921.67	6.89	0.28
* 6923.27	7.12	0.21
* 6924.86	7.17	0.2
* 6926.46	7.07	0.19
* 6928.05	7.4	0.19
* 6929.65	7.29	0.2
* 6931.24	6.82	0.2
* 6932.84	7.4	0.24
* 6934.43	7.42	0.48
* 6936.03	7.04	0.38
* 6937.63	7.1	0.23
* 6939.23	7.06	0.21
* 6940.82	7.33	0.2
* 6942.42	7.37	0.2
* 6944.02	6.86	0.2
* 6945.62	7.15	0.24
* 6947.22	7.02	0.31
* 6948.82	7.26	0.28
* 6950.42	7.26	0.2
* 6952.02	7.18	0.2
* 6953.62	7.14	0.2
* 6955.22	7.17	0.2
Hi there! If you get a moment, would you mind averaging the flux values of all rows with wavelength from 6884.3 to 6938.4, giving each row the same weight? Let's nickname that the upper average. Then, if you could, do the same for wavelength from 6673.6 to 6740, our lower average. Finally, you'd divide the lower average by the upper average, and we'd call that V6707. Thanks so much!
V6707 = 0.95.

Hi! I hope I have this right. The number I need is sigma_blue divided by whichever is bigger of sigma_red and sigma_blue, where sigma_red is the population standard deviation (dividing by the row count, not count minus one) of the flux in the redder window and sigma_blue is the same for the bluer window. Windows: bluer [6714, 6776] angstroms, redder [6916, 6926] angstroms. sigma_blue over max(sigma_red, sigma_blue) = 1.0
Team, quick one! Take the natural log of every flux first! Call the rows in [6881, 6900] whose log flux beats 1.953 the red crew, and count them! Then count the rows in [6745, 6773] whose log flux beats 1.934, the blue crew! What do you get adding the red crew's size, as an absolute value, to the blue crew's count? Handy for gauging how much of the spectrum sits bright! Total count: 20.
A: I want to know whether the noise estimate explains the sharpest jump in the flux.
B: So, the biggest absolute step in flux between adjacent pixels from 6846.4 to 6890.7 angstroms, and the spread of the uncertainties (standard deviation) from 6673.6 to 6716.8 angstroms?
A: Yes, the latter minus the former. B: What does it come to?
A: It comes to -0.65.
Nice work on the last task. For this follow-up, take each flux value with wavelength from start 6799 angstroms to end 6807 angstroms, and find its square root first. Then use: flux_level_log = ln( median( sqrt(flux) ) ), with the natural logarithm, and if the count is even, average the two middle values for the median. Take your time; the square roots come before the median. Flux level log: 0.967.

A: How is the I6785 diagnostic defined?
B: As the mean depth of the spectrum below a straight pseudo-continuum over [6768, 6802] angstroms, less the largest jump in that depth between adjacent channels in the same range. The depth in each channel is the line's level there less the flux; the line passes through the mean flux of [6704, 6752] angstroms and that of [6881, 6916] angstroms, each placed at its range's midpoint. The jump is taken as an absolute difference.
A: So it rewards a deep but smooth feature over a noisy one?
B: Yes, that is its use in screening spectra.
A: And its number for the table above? -0.76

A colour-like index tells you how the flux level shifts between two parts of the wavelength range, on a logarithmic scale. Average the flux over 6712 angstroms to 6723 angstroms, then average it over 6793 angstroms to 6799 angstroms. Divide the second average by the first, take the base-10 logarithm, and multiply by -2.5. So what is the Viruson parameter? -0.05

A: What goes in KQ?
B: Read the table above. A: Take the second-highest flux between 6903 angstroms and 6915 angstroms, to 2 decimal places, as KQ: 7.78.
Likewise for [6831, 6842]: 7.16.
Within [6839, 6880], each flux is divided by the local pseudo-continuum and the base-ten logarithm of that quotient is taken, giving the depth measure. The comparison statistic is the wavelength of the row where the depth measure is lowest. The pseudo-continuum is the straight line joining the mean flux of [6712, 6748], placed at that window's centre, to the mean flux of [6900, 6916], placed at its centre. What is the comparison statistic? 6869.28 angstroms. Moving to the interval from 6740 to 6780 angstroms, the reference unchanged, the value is 6762.56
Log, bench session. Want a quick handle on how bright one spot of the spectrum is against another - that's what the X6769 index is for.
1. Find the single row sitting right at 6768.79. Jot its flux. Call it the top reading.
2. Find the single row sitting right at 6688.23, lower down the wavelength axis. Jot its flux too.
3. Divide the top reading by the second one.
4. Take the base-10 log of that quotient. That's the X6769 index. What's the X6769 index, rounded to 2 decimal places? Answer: -0.03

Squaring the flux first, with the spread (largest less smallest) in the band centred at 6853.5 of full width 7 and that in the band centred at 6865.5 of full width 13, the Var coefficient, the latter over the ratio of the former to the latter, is 23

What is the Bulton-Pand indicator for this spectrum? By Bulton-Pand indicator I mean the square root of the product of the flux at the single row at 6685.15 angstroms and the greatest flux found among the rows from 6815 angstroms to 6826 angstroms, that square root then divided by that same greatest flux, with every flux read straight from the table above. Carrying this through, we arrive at 0.989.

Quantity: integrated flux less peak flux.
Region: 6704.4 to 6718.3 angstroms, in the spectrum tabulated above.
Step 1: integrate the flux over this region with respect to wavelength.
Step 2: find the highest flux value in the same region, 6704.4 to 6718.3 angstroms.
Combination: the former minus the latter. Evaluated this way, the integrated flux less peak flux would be 86.6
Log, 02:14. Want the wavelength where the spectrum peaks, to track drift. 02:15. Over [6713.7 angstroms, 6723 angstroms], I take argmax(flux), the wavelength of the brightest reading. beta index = 6720.65 angstroms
